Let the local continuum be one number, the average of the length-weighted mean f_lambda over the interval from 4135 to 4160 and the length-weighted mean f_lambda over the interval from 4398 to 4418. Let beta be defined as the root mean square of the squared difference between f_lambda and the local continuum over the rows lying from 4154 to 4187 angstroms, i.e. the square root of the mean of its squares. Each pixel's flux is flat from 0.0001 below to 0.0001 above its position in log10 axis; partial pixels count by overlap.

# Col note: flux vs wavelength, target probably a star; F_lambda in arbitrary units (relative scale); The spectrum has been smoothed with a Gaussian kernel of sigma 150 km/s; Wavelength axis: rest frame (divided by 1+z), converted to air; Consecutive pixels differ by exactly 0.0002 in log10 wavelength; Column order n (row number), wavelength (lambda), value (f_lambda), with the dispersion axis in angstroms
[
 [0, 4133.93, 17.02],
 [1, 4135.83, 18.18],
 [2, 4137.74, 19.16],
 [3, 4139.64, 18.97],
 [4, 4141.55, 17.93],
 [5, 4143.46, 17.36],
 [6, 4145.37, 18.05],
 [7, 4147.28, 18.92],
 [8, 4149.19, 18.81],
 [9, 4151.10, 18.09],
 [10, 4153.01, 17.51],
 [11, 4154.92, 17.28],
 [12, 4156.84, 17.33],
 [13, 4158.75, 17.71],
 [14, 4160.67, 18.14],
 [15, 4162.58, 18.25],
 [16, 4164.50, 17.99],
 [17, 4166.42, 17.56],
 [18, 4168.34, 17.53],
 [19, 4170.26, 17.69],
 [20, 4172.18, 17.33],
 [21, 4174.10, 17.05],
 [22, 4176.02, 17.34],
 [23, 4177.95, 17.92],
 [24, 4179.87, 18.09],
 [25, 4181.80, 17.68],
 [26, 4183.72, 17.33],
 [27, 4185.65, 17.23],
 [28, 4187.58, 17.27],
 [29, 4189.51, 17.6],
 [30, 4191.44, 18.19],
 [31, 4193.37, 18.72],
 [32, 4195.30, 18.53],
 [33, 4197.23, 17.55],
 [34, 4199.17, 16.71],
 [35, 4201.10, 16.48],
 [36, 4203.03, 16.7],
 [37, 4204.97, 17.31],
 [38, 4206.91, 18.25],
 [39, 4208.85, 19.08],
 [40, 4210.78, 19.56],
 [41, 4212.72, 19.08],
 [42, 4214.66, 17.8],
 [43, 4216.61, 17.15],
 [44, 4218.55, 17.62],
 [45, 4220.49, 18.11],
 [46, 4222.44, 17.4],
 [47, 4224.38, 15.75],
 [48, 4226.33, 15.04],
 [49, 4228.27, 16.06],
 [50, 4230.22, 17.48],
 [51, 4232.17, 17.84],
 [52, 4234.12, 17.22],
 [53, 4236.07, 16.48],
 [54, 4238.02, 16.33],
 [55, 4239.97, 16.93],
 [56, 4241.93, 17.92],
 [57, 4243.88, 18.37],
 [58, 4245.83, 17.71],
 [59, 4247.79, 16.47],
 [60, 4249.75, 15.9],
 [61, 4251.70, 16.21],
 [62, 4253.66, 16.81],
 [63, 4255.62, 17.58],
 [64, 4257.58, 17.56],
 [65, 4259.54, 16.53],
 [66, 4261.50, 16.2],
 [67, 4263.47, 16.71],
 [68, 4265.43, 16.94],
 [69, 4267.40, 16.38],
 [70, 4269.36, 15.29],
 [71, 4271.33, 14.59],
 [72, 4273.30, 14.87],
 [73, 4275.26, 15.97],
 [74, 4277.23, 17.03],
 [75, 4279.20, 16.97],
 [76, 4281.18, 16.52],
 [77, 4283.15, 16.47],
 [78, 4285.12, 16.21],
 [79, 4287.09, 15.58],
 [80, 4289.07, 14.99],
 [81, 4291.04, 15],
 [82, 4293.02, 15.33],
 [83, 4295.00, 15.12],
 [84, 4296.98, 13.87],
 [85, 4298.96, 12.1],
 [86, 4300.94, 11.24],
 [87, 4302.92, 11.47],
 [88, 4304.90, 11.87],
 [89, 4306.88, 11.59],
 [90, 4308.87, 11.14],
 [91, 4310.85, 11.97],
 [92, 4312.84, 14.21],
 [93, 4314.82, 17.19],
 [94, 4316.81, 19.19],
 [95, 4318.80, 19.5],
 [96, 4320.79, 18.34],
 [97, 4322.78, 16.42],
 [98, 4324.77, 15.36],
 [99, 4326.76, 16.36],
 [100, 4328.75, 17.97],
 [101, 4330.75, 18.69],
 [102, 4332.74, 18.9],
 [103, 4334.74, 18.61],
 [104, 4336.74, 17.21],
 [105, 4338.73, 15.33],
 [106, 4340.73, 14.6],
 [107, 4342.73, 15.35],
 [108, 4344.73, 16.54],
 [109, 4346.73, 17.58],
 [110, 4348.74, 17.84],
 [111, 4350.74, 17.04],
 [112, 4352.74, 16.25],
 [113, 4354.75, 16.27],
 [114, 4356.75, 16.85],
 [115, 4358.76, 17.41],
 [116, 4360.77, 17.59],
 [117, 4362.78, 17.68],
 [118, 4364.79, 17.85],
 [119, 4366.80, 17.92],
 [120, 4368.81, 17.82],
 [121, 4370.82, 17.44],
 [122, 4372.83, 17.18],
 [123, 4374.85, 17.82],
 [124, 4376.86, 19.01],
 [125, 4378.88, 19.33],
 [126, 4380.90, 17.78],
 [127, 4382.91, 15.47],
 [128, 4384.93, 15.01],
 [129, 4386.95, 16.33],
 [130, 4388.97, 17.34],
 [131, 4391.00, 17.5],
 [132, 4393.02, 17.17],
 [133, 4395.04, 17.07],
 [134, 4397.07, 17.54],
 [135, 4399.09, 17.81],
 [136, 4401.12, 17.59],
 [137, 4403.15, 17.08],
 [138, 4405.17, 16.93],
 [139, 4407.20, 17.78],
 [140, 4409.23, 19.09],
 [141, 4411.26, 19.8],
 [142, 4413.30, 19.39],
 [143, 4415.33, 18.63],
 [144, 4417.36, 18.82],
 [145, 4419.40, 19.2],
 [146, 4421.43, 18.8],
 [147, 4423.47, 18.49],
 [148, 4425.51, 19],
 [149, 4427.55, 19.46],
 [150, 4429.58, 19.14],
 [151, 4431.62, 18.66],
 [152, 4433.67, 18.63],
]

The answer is 0.6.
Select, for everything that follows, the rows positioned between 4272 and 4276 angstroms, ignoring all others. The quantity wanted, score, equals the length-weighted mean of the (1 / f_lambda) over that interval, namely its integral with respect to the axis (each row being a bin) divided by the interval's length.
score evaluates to 0.0655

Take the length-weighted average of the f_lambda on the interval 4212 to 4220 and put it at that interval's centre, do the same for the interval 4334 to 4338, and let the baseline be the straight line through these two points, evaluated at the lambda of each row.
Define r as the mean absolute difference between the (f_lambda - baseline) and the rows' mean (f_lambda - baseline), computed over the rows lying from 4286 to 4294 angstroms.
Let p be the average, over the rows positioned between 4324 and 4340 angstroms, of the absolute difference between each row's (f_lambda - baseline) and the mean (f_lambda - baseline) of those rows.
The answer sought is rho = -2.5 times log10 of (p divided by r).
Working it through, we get -1.8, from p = 1.2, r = 0.2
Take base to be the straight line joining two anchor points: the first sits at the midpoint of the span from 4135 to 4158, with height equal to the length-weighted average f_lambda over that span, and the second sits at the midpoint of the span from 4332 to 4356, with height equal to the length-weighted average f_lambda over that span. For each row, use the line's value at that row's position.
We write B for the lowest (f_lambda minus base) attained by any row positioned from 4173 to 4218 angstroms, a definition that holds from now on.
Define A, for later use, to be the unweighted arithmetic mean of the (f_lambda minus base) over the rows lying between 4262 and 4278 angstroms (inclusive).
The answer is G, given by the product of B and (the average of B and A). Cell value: 1.6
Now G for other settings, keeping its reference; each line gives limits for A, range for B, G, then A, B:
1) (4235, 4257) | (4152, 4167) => 0.5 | -0.5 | -0.8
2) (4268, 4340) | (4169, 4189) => 1.1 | -1.5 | -0.9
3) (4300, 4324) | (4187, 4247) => 6.4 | -2.5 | -2.5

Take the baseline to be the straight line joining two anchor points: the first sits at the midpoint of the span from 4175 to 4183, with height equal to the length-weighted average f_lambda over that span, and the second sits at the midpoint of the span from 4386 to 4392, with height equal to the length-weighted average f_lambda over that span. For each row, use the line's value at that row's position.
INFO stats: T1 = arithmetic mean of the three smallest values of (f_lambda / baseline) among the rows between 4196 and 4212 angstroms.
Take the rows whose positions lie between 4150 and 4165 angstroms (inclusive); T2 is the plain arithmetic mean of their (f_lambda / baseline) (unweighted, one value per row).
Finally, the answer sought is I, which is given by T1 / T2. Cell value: 0.943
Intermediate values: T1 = 0.94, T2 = 1.00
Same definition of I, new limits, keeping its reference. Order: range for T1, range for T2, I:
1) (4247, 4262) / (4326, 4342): 0.922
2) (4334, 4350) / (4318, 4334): 0.856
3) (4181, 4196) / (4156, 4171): 0.976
